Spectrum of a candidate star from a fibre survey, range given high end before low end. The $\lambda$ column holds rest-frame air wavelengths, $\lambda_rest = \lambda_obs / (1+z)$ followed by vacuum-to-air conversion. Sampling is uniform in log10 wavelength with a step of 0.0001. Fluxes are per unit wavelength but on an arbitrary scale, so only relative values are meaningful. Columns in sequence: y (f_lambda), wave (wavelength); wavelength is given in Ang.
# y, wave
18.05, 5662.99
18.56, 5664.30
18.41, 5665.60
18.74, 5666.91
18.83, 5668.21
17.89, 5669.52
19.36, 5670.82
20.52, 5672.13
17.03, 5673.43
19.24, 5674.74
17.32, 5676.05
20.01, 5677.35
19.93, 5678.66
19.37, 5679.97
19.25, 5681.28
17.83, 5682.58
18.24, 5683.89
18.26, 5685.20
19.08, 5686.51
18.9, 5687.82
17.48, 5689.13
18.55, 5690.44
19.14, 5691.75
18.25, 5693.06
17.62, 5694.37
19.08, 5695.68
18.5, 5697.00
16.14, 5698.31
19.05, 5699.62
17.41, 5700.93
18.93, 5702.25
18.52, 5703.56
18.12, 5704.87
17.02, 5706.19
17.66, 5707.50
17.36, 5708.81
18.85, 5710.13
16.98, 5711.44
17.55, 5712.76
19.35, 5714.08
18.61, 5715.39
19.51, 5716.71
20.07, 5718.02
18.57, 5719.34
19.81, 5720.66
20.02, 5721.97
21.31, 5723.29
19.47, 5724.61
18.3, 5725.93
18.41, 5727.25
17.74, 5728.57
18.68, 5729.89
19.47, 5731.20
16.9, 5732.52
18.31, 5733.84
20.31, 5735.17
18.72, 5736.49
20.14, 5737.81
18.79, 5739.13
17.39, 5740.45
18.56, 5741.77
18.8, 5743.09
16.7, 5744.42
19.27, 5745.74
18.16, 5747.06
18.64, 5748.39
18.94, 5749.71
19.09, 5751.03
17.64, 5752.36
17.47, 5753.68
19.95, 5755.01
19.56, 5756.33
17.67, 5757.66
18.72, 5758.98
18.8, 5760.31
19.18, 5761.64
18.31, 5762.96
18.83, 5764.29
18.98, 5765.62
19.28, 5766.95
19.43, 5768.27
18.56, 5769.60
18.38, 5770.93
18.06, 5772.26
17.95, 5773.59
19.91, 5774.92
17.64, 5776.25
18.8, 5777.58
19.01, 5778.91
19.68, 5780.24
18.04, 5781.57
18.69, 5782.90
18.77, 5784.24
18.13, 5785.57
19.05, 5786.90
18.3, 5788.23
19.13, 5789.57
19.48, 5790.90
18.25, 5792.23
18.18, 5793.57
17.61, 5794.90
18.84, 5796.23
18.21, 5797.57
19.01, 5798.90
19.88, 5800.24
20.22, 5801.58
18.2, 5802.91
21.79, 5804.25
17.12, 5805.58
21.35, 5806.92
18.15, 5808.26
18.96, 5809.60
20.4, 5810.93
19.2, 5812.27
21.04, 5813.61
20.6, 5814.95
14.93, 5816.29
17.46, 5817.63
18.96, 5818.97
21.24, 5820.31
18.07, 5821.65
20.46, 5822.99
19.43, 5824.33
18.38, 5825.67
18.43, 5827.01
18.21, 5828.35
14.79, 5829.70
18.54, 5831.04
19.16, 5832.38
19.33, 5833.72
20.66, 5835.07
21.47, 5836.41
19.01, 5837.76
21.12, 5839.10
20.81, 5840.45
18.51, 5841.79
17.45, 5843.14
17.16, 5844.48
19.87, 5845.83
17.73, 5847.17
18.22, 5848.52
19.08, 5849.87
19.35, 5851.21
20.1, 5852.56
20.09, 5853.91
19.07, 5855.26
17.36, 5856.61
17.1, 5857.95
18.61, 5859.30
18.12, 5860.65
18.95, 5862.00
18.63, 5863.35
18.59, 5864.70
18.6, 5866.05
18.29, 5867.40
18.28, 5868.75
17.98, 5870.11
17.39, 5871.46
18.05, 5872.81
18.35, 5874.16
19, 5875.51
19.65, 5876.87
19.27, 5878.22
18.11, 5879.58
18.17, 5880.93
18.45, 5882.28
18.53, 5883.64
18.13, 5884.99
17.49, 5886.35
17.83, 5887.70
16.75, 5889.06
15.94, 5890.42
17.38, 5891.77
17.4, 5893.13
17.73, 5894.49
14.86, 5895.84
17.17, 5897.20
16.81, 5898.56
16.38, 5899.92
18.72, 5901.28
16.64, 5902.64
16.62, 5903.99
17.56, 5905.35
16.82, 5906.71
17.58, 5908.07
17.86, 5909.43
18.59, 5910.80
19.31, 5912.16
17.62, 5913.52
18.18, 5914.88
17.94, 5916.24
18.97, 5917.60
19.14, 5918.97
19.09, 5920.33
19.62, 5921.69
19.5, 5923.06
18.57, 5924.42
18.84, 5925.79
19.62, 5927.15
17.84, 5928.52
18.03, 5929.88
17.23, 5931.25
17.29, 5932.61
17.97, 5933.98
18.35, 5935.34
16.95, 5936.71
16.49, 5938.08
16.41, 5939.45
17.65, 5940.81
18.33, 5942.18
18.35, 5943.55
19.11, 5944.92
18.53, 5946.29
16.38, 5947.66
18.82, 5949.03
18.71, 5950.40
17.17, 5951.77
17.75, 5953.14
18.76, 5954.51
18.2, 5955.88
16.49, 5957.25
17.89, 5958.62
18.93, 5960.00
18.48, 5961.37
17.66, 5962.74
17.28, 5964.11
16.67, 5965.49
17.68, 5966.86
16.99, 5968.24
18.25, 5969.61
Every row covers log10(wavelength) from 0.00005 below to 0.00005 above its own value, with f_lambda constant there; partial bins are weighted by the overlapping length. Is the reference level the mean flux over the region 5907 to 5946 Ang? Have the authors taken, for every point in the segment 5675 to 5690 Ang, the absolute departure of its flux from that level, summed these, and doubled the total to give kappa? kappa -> 19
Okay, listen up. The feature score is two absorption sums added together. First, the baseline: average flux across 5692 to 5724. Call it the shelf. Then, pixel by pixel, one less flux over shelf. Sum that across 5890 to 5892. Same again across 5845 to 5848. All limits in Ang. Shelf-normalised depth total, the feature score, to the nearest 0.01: 0.17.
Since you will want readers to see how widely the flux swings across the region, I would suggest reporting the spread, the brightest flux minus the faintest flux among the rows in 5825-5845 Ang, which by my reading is 6.7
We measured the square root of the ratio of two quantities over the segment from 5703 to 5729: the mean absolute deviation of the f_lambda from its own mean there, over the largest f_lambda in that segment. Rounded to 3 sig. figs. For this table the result 0.207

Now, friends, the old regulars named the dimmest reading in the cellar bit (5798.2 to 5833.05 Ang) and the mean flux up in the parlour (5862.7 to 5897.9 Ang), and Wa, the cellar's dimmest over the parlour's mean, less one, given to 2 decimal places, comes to -0.17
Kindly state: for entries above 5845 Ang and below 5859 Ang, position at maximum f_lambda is 5852.56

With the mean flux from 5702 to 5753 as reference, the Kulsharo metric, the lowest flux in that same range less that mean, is -1.9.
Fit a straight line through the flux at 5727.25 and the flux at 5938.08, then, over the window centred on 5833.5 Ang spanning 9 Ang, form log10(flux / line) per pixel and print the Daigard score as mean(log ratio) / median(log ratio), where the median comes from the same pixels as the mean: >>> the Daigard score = 0.85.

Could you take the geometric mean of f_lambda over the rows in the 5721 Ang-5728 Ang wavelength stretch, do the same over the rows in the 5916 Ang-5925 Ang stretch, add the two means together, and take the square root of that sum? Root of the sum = 6.20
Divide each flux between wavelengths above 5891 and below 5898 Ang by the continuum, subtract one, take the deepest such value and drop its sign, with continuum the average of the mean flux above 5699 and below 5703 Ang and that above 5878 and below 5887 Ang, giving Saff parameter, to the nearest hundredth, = 0.19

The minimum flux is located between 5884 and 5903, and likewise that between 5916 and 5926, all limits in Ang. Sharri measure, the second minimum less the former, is 3.1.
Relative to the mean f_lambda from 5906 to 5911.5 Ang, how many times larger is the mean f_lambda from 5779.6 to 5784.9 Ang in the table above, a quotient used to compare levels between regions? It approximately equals 1.06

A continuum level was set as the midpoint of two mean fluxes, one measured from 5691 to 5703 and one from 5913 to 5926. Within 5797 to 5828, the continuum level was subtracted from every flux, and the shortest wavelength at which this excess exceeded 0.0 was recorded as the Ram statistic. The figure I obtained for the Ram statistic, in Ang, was 5798.90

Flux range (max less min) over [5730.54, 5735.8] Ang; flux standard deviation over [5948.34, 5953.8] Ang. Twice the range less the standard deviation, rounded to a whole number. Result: 6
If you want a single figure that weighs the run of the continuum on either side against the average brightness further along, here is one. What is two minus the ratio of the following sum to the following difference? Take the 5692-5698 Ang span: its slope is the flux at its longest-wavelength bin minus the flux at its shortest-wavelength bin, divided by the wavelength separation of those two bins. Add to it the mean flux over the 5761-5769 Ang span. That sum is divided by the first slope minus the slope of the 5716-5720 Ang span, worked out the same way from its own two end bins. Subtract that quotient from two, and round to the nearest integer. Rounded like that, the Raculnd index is -43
